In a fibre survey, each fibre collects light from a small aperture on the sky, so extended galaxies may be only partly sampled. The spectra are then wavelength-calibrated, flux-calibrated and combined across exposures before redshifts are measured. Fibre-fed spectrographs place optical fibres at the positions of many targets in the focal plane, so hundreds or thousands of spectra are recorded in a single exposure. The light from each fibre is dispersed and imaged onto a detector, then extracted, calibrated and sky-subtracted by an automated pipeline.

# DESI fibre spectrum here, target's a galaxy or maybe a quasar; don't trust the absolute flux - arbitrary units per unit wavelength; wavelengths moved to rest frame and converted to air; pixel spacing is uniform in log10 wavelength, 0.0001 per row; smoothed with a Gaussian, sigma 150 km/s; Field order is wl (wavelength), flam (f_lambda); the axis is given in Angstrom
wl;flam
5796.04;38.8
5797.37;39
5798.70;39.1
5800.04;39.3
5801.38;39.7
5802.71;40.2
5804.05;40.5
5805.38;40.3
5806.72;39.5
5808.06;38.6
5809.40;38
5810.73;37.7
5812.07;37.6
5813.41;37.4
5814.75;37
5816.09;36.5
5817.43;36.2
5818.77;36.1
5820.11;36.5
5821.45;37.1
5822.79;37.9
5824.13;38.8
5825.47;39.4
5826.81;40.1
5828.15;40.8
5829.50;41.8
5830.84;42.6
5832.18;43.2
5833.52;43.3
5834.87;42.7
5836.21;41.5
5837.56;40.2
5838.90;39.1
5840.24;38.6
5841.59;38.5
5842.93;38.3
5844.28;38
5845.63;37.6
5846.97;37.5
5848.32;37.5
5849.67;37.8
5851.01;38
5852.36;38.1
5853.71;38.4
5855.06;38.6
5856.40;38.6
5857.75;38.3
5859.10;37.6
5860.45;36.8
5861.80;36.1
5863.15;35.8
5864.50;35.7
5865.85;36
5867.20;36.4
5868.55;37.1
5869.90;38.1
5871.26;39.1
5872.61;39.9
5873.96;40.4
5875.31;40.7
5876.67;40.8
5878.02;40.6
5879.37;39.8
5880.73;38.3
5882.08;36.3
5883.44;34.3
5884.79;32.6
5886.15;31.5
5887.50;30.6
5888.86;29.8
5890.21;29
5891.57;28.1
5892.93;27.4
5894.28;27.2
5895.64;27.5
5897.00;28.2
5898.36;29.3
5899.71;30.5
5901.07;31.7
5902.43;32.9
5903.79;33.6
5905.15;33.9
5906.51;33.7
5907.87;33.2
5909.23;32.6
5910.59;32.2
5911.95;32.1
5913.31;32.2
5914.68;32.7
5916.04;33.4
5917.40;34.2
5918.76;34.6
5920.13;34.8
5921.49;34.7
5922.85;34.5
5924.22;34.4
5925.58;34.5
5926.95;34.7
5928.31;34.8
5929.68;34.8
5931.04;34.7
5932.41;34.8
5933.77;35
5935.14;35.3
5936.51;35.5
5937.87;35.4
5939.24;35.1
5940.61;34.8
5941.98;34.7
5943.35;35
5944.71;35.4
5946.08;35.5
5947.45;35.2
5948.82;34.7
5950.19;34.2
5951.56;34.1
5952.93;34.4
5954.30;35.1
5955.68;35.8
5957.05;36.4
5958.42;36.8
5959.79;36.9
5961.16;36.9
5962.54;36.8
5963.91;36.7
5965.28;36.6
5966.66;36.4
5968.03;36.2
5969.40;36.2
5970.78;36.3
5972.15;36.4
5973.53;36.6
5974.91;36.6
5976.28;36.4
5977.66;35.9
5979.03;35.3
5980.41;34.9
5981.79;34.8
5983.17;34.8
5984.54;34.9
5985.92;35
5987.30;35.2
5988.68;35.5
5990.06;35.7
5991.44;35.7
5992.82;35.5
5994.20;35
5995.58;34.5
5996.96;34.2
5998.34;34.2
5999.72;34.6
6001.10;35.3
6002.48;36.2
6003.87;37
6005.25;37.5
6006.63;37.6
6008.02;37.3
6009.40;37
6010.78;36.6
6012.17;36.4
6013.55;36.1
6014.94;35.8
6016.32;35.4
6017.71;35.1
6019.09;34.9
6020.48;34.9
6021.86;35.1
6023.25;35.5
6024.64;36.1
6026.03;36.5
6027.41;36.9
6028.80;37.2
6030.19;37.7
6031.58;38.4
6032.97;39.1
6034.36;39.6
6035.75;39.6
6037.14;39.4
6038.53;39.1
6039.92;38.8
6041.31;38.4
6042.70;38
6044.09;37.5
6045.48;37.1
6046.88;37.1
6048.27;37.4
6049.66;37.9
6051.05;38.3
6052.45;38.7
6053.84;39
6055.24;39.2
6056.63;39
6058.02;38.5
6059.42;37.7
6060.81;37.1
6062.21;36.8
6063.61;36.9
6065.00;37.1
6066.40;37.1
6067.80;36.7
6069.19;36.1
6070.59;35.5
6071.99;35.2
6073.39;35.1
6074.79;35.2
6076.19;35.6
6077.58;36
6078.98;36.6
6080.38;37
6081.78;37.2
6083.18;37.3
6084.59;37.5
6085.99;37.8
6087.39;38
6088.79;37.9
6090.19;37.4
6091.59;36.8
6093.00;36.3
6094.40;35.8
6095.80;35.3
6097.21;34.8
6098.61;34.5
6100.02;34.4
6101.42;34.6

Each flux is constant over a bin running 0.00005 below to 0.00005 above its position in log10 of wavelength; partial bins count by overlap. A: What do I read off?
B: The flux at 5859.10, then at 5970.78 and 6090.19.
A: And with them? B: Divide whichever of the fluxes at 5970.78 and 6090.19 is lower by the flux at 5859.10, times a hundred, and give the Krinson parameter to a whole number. 97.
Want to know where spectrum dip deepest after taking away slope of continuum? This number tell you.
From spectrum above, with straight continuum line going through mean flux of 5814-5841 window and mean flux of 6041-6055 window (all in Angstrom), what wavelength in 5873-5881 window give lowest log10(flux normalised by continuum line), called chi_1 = 5880.73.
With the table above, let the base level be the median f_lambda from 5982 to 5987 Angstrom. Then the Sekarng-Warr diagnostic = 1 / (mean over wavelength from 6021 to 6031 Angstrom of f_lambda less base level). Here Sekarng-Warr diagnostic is 0.7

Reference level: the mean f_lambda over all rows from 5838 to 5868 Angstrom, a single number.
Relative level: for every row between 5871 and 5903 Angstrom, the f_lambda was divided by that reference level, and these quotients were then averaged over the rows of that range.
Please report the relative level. 0.89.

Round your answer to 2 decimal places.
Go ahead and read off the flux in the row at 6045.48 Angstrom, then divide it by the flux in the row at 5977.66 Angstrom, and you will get 1.03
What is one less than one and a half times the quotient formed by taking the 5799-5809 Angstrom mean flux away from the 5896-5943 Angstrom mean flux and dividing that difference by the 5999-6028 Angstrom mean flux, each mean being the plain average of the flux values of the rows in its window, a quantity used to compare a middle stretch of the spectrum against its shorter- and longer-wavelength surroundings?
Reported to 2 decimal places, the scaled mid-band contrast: -1.25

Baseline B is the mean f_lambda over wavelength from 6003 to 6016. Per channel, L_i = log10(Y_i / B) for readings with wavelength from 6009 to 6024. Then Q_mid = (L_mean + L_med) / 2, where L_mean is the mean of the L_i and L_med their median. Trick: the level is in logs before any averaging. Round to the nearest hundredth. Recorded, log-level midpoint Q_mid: -0.01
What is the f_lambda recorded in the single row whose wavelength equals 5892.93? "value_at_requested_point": 27.4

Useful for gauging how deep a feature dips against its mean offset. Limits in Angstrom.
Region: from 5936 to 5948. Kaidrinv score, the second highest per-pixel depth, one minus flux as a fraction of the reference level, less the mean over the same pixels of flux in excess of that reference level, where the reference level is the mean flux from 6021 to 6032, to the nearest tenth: 1.5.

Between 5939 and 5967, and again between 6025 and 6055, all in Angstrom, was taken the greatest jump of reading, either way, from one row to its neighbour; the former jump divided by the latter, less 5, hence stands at -4.0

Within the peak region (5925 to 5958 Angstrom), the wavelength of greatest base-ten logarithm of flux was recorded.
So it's 5957.05 Angstrom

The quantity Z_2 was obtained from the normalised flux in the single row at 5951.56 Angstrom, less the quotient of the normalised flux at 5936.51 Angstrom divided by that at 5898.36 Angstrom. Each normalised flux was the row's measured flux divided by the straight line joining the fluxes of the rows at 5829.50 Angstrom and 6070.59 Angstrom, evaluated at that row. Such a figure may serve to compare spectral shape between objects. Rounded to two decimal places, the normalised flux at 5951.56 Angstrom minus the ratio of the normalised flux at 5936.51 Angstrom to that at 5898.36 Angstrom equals -0.36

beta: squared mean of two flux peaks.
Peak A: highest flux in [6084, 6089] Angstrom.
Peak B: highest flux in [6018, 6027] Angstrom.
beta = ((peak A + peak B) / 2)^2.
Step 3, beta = 1388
